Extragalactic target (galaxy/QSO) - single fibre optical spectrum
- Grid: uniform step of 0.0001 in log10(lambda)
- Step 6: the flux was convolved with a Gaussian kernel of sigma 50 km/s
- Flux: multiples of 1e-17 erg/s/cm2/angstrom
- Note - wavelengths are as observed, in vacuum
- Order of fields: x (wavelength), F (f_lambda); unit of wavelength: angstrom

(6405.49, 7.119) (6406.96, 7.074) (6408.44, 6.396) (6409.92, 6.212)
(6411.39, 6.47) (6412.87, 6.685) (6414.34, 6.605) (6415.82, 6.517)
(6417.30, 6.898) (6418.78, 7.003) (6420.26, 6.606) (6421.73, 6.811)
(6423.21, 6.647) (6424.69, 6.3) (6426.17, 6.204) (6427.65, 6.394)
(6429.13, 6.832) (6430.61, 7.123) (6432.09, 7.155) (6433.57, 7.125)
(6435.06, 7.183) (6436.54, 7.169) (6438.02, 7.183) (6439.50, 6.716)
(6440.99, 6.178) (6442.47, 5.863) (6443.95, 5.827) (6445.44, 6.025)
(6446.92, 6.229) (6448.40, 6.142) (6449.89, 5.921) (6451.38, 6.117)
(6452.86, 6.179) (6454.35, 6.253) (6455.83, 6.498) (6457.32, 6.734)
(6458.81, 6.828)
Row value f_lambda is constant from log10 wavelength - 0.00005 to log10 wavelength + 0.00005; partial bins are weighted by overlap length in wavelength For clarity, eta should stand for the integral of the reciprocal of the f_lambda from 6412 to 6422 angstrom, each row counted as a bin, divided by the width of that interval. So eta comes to 0.149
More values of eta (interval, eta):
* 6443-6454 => 0.165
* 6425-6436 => 0.147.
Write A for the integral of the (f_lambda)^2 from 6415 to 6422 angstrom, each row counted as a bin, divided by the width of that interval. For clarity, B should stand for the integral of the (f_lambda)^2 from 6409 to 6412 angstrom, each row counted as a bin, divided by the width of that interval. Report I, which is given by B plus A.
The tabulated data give 86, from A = 46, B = 40.2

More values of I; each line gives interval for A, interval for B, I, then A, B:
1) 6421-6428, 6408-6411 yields 82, 42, 39.9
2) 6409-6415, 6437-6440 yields 91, 42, 49.0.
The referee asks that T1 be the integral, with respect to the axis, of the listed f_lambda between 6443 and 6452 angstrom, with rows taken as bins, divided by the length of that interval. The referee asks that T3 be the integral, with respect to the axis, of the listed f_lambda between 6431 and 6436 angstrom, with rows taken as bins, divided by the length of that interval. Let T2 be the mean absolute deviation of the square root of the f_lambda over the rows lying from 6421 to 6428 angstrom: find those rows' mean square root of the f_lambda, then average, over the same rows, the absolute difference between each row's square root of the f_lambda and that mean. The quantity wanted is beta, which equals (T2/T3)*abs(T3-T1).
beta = 0.0063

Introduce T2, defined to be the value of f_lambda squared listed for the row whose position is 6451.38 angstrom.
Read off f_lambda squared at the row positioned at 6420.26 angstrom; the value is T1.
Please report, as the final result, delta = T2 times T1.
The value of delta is 1633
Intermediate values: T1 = 43.6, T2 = 37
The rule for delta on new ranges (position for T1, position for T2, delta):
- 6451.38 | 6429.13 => 1747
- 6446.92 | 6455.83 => 1638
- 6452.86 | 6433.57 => 1938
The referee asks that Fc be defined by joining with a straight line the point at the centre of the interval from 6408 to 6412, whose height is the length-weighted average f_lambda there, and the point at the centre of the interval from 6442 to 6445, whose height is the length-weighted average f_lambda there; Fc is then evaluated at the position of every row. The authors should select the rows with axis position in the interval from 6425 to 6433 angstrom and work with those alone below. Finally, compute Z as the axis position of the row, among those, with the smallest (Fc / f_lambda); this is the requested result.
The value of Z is 6432.09 angstrom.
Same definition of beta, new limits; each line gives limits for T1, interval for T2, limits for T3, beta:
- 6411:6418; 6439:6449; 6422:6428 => 0.0014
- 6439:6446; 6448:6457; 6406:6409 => 0.0026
